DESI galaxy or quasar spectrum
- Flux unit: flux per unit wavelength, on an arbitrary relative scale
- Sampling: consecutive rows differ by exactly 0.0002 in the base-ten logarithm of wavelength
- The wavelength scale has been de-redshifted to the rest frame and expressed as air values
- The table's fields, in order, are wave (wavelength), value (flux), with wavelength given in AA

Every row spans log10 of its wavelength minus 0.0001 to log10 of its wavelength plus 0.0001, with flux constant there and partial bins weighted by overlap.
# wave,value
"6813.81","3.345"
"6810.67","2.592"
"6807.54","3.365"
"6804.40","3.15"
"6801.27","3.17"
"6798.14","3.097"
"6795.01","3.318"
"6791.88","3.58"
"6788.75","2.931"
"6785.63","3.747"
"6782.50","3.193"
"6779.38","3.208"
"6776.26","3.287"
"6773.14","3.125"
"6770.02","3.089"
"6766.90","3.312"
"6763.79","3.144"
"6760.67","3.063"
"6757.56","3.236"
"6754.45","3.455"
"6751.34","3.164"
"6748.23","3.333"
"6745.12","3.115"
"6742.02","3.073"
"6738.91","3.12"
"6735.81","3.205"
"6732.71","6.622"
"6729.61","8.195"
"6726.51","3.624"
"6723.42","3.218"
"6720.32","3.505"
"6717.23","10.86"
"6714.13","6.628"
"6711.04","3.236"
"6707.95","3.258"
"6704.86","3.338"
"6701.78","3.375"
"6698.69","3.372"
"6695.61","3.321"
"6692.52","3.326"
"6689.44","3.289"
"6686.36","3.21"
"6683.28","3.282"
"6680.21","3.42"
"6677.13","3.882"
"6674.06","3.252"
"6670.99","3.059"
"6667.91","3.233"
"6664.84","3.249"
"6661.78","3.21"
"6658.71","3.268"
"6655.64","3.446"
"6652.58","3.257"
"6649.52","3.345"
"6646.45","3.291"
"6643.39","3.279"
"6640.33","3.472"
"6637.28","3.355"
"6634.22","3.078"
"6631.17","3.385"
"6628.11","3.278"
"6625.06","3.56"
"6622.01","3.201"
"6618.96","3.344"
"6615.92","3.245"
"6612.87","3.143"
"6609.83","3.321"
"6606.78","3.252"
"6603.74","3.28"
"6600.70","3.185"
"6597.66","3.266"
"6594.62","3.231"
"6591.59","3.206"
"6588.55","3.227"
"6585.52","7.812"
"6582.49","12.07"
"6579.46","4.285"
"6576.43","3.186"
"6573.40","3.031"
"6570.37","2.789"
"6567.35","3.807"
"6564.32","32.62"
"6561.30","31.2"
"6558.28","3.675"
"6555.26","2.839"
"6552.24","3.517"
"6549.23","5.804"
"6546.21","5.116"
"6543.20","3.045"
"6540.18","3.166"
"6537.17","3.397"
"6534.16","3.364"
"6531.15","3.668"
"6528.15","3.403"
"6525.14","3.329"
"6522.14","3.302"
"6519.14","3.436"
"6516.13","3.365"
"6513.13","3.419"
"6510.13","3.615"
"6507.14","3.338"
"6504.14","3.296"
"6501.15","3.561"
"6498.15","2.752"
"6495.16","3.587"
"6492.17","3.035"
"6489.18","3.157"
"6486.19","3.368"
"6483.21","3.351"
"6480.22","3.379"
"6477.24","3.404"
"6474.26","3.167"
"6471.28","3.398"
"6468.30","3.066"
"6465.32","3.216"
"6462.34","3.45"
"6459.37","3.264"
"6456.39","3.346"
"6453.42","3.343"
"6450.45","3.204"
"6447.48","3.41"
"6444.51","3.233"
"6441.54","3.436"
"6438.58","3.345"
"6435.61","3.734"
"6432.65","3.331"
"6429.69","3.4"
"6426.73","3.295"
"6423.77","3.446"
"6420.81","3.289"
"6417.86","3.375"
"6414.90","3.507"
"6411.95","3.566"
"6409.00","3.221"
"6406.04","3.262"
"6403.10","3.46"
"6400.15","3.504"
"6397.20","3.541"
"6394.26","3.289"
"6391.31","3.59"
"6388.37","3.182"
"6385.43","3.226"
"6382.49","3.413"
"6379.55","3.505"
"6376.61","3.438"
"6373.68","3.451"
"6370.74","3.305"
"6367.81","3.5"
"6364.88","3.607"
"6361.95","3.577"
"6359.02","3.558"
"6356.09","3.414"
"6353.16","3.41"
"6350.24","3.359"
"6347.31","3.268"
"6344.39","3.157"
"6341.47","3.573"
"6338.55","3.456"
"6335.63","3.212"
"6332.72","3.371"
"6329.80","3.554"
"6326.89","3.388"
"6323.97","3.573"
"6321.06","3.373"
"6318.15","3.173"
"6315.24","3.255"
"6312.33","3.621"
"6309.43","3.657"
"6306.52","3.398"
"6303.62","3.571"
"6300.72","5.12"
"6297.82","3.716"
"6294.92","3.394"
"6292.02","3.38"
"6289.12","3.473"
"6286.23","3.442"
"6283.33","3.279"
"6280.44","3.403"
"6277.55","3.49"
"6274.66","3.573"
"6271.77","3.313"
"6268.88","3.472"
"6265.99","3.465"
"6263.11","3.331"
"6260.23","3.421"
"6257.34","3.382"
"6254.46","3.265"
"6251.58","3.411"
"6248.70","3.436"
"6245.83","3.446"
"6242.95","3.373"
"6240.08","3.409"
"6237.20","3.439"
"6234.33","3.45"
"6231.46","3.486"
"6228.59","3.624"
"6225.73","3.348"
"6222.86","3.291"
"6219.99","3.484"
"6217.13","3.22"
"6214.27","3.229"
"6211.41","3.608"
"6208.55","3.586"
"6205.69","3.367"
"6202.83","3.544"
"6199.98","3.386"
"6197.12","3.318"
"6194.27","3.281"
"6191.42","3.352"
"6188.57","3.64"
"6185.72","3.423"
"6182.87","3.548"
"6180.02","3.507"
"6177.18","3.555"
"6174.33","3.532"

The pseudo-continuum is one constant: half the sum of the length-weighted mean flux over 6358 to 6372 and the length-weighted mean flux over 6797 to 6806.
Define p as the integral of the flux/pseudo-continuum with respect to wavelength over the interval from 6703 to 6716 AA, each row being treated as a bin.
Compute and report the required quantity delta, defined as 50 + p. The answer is 66.7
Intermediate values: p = 16.7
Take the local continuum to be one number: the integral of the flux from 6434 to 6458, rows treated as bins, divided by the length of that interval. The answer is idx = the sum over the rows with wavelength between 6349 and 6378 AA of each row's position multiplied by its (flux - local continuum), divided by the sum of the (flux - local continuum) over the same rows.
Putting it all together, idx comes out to 6364.0 AA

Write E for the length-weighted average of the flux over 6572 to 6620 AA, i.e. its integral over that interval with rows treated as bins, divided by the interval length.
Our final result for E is 4.14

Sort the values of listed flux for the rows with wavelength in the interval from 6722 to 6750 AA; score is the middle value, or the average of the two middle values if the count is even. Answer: 3.22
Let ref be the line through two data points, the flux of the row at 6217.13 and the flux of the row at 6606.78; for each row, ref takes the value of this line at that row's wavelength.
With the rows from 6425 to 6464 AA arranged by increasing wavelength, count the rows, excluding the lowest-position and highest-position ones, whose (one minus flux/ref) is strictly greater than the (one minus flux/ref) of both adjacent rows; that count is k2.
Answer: 5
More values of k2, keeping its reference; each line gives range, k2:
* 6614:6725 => 10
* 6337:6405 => 5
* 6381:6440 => 6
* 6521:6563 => 3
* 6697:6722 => 1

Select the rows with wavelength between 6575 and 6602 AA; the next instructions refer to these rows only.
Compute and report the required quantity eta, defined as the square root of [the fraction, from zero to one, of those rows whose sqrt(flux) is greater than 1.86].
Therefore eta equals 0.6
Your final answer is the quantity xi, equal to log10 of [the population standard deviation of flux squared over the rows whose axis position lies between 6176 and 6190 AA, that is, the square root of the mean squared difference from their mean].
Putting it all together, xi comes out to -0.302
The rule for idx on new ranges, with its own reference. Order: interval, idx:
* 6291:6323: 6300.4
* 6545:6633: 6564.9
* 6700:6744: 6722.1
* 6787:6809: 6797.3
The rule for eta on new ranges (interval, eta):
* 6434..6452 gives 0.4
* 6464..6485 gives 0.0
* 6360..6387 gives 0.7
